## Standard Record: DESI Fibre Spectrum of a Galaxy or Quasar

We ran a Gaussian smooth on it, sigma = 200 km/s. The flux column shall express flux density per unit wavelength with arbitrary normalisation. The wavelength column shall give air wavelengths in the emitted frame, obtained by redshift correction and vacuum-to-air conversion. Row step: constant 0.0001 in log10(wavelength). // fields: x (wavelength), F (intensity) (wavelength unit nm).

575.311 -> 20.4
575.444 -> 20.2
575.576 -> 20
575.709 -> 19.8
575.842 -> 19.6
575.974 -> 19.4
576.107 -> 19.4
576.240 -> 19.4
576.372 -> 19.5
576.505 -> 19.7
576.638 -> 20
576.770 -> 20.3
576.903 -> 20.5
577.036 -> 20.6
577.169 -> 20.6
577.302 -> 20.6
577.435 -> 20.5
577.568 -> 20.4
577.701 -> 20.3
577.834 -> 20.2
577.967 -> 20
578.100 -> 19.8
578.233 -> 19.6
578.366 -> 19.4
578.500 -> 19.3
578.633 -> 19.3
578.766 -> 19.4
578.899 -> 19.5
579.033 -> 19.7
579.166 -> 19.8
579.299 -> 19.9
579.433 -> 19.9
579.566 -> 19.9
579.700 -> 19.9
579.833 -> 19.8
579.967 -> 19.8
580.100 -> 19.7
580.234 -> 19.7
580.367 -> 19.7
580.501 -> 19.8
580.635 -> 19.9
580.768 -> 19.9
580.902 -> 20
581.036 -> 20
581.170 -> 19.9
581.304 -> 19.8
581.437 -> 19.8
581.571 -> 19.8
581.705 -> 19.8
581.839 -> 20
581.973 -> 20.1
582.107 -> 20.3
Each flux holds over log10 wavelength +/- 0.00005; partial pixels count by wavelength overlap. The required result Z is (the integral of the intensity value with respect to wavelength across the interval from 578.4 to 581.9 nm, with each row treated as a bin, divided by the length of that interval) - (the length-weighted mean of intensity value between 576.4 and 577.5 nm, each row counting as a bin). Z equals -0.5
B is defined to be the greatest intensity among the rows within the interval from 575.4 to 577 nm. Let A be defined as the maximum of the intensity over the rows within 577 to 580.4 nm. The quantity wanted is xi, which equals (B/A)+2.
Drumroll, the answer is 3.00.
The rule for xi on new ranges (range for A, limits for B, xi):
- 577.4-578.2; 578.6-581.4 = 2.98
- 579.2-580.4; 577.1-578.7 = 3.04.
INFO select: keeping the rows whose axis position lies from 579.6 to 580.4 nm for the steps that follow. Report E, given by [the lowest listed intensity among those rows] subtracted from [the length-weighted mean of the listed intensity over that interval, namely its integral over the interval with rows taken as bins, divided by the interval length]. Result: 0.08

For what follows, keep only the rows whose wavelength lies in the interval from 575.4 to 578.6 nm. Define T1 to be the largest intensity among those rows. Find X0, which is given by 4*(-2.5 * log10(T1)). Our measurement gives -13.14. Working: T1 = 20.6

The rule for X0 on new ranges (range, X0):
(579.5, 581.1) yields -13.01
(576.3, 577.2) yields -13.14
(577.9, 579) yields -13.01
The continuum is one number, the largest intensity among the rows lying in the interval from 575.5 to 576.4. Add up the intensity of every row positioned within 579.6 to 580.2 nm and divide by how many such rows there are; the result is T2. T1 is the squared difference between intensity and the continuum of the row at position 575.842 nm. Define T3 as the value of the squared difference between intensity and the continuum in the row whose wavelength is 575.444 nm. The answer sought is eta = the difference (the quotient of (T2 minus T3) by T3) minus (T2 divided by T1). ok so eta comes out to 370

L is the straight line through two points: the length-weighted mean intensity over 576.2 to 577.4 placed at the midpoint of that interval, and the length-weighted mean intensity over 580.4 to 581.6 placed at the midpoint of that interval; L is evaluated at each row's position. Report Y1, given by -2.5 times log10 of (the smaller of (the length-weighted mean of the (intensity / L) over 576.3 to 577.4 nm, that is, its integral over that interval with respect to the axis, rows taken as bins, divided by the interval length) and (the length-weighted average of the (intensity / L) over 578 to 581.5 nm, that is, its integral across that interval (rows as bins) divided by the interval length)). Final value 0.0118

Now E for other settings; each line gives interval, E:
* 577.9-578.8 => 0.25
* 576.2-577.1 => 0.63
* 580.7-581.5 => 0.12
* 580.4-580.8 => 0.05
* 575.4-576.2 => 0.30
